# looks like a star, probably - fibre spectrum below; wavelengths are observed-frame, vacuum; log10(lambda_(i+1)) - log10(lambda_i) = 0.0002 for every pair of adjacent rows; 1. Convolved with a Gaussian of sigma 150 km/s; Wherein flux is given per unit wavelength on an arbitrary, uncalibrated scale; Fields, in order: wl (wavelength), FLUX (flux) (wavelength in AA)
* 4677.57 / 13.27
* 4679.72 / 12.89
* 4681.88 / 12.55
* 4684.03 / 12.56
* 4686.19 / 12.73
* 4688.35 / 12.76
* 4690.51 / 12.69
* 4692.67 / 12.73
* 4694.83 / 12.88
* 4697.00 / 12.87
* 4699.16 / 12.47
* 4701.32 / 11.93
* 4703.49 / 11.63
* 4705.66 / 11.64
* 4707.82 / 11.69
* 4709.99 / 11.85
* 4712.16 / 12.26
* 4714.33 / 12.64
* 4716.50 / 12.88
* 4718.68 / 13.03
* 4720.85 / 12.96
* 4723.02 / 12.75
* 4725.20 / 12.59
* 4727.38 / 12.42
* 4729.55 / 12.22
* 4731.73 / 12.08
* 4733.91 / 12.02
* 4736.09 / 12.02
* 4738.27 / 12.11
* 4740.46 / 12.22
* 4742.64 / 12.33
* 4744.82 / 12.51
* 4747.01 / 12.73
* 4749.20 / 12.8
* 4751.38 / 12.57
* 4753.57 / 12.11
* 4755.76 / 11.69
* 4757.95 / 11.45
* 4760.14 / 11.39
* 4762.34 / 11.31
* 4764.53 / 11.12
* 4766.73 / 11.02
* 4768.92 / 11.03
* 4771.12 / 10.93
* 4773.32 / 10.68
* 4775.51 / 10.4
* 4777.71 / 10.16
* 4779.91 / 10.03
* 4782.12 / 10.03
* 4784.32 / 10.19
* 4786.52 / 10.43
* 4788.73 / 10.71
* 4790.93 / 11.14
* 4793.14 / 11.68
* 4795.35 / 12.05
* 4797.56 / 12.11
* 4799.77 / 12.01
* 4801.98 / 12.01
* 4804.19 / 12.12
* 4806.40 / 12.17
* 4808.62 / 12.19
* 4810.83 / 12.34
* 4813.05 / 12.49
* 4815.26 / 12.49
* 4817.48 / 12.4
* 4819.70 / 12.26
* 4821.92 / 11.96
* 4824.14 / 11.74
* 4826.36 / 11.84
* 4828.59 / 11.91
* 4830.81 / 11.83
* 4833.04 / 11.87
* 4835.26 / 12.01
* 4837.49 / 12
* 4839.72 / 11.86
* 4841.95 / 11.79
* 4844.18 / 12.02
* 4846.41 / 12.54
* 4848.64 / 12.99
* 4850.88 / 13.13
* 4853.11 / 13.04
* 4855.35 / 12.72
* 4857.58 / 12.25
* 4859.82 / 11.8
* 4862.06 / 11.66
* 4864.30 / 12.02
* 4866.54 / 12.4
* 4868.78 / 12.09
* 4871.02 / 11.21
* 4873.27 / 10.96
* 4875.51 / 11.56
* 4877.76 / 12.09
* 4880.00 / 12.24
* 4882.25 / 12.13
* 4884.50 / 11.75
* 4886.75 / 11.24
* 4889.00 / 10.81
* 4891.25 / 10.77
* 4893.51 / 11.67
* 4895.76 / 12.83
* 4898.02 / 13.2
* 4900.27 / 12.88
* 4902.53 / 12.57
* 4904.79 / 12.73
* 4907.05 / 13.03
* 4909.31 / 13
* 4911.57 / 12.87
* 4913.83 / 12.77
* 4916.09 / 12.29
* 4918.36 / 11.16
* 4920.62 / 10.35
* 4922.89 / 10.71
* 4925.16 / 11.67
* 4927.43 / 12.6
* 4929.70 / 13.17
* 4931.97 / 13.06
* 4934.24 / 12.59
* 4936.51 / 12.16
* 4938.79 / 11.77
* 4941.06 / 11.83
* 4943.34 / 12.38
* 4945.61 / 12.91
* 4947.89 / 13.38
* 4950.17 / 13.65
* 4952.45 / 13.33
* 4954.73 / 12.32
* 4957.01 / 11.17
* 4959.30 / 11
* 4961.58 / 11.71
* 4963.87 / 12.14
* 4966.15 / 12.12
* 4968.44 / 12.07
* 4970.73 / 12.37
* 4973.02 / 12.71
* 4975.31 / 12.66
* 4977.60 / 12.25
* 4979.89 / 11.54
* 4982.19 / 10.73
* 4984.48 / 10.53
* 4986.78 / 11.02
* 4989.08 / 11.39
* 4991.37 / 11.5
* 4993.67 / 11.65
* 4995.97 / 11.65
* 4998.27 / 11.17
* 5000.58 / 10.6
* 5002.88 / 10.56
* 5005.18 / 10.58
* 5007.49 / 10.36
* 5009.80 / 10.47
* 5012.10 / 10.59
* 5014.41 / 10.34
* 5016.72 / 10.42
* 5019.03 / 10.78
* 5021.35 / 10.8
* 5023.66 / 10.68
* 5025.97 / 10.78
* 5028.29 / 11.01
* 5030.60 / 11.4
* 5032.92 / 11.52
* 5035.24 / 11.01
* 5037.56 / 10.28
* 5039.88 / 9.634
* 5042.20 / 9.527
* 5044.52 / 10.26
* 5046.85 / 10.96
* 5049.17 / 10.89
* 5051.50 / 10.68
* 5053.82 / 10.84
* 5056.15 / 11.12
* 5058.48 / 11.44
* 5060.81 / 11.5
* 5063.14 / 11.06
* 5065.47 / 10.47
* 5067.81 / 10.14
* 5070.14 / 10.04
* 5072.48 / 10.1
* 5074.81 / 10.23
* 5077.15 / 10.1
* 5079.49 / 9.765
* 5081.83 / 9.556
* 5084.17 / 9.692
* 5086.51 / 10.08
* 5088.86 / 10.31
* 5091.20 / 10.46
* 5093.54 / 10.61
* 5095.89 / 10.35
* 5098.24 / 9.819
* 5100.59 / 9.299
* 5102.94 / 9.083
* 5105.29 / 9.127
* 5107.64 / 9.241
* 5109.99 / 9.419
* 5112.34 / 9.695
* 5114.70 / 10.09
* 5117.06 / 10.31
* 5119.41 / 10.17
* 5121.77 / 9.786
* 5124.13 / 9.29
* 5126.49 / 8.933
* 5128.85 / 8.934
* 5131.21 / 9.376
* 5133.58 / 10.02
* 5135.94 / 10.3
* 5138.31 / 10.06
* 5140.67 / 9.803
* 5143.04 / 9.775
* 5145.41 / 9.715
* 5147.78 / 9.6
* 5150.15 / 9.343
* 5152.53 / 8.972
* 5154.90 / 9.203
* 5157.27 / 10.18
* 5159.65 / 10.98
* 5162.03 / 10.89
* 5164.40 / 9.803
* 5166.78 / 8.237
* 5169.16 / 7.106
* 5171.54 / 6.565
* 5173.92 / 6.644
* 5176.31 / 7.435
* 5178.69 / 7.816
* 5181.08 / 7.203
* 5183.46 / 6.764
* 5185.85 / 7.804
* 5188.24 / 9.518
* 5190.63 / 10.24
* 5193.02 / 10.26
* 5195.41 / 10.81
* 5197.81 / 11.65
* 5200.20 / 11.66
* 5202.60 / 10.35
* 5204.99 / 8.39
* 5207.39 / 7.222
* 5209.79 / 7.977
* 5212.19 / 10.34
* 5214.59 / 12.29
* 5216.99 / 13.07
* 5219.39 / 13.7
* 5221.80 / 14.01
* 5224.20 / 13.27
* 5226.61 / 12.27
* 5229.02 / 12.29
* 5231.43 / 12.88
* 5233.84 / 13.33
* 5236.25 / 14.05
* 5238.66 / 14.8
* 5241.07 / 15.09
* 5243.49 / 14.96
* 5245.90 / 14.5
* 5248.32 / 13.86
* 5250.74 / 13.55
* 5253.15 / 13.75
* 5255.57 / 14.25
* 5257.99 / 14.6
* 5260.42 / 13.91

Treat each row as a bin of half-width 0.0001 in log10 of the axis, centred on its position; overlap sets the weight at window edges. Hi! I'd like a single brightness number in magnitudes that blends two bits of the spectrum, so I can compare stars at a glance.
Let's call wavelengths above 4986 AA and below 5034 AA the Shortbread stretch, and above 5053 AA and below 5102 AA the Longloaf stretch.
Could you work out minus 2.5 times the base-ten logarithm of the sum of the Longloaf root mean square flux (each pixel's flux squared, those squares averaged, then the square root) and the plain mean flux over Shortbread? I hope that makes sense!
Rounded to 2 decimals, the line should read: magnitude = -3.32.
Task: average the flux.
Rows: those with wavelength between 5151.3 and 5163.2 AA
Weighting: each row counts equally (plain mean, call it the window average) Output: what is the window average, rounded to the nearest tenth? 10.0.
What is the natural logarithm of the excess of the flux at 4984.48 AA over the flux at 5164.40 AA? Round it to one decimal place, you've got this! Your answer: -0.3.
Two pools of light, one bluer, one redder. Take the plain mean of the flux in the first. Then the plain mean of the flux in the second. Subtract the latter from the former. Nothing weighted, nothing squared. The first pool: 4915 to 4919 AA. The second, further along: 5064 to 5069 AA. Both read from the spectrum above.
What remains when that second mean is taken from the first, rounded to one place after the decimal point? 1.4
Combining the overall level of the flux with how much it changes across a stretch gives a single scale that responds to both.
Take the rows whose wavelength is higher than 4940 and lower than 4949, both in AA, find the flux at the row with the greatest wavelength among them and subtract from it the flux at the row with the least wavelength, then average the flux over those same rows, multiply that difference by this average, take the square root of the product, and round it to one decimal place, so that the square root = 4.4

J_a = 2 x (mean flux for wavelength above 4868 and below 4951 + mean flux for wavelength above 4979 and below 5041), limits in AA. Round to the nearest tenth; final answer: 46.0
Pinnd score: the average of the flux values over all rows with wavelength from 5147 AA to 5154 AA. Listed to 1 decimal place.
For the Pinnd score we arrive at 9.3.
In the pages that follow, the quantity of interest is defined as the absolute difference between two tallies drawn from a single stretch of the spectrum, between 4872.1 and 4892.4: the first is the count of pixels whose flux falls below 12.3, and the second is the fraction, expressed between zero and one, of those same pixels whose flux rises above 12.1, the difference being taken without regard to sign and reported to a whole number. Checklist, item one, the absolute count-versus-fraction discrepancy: 9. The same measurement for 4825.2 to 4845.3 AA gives 9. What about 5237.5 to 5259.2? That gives 1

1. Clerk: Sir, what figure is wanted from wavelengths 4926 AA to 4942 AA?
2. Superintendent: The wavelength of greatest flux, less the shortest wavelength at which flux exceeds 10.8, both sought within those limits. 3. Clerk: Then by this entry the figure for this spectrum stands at 2.3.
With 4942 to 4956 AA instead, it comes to 6.8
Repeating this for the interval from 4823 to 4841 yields 11.1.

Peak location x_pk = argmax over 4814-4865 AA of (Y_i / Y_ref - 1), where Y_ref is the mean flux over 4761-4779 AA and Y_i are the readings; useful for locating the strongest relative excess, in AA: 4850.88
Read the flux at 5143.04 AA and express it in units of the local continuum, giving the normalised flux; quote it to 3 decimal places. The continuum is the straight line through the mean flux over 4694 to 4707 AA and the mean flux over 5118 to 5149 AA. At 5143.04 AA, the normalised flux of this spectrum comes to 1.016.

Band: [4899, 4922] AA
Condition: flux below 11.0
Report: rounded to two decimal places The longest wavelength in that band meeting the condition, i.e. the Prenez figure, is 4920.62 AA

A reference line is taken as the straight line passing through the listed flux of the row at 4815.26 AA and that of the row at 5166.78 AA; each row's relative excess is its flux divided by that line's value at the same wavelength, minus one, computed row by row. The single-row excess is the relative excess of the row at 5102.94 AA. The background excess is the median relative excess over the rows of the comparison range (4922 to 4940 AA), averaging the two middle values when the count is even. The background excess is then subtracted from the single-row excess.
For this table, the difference -0.11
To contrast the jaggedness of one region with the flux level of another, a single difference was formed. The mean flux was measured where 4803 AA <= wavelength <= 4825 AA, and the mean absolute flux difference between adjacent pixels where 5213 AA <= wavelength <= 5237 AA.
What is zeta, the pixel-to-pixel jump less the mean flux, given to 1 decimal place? -11.6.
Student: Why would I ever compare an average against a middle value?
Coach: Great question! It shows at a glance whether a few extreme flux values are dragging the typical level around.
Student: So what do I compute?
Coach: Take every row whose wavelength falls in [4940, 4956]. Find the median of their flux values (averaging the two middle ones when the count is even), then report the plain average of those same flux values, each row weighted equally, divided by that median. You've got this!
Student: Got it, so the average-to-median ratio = 0.99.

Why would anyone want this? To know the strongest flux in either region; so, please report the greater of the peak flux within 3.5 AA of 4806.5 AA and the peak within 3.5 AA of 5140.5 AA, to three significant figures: 12.2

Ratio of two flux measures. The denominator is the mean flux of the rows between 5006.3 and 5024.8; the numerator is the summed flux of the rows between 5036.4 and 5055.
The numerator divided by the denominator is 7.9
